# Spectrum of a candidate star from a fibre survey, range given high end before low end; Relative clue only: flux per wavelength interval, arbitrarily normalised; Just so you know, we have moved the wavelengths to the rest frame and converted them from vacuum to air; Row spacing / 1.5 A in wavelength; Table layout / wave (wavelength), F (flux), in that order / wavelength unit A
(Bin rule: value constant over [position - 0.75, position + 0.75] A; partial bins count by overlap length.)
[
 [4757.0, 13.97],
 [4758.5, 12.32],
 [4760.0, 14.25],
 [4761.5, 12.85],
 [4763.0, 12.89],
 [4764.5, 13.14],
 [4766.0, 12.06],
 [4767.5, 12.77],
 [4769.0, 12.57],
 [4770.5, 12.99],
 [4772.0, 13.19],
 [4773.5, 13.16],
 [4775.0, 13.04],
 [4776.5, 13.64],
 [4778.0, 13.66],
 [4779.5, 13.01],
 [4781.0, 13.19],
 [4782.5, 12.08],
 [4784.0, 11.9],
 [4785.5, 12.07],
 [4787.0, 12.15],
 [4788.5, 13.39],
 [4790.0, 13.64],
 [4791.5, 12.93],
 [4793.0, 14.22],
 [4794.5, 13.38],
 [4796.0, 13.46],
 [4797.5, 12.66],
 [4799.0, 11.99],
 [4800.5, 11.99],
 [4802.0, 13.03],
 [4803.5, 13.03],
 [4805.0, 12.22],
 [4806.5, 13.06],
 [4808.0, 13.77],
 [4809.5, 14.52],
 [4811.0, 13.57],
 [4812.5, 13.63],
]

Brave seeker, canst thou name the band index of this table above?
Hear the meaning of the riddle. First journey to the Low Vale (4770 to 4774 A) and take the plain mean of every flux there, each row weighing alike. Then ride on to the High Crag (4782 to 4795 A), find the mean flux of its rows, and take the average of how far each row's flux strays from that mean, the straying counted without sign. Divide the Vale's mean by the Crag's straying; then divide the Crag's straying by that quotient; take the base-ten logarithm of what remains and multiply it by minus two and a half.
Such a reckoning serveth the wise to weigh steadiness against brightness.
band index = 3.5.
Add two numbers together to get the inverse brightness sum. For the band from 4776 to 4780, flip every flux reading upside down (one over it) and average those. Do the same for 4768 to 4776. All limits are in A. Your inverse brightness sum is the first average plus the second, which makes 0.151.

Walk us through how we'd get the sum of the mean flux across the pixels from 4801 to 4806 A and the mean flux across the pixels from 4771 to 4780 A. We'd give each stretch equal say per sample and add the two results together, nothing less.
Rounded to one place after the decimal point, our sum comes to 26.0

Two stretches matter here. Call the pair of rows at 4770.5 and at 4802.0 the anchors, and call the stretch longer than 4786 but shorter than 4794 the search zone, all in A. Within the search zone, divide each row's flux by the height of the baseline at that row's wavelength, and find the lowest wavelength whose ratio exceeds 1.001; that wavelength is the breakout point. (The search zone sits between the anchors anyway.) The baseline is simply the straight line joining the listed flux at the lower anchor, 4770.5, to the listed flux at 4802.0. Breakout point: 4788.5 A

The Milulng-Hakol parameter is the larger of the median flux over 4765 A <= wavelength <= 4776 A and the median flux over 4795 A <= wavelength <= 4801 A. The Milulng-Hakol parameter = 13.0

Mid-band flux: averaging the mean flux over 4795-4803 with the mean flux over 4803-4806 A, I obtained 12.6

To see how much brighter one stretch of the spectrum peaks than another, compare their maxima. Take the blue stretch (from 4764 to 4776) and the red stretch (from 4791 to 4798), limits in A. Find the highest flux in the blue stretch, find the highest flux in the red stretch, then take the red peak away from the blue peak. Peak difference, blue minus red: -1.0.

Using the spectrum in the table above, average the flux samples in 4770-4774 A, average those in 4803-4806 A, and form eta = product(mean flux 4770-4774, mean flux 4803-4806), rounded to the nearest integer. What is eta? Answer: 166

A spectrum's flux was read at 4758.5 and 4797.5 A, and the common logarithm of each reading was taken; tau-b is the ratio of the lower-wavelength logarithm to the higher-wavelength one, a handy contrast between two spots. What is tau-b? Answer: 0.989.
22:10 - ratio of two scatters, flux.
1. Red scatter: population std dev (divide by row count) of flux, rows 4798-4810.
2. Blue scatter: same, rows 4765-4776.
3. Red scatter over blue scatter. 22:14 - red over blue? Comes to 2.2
